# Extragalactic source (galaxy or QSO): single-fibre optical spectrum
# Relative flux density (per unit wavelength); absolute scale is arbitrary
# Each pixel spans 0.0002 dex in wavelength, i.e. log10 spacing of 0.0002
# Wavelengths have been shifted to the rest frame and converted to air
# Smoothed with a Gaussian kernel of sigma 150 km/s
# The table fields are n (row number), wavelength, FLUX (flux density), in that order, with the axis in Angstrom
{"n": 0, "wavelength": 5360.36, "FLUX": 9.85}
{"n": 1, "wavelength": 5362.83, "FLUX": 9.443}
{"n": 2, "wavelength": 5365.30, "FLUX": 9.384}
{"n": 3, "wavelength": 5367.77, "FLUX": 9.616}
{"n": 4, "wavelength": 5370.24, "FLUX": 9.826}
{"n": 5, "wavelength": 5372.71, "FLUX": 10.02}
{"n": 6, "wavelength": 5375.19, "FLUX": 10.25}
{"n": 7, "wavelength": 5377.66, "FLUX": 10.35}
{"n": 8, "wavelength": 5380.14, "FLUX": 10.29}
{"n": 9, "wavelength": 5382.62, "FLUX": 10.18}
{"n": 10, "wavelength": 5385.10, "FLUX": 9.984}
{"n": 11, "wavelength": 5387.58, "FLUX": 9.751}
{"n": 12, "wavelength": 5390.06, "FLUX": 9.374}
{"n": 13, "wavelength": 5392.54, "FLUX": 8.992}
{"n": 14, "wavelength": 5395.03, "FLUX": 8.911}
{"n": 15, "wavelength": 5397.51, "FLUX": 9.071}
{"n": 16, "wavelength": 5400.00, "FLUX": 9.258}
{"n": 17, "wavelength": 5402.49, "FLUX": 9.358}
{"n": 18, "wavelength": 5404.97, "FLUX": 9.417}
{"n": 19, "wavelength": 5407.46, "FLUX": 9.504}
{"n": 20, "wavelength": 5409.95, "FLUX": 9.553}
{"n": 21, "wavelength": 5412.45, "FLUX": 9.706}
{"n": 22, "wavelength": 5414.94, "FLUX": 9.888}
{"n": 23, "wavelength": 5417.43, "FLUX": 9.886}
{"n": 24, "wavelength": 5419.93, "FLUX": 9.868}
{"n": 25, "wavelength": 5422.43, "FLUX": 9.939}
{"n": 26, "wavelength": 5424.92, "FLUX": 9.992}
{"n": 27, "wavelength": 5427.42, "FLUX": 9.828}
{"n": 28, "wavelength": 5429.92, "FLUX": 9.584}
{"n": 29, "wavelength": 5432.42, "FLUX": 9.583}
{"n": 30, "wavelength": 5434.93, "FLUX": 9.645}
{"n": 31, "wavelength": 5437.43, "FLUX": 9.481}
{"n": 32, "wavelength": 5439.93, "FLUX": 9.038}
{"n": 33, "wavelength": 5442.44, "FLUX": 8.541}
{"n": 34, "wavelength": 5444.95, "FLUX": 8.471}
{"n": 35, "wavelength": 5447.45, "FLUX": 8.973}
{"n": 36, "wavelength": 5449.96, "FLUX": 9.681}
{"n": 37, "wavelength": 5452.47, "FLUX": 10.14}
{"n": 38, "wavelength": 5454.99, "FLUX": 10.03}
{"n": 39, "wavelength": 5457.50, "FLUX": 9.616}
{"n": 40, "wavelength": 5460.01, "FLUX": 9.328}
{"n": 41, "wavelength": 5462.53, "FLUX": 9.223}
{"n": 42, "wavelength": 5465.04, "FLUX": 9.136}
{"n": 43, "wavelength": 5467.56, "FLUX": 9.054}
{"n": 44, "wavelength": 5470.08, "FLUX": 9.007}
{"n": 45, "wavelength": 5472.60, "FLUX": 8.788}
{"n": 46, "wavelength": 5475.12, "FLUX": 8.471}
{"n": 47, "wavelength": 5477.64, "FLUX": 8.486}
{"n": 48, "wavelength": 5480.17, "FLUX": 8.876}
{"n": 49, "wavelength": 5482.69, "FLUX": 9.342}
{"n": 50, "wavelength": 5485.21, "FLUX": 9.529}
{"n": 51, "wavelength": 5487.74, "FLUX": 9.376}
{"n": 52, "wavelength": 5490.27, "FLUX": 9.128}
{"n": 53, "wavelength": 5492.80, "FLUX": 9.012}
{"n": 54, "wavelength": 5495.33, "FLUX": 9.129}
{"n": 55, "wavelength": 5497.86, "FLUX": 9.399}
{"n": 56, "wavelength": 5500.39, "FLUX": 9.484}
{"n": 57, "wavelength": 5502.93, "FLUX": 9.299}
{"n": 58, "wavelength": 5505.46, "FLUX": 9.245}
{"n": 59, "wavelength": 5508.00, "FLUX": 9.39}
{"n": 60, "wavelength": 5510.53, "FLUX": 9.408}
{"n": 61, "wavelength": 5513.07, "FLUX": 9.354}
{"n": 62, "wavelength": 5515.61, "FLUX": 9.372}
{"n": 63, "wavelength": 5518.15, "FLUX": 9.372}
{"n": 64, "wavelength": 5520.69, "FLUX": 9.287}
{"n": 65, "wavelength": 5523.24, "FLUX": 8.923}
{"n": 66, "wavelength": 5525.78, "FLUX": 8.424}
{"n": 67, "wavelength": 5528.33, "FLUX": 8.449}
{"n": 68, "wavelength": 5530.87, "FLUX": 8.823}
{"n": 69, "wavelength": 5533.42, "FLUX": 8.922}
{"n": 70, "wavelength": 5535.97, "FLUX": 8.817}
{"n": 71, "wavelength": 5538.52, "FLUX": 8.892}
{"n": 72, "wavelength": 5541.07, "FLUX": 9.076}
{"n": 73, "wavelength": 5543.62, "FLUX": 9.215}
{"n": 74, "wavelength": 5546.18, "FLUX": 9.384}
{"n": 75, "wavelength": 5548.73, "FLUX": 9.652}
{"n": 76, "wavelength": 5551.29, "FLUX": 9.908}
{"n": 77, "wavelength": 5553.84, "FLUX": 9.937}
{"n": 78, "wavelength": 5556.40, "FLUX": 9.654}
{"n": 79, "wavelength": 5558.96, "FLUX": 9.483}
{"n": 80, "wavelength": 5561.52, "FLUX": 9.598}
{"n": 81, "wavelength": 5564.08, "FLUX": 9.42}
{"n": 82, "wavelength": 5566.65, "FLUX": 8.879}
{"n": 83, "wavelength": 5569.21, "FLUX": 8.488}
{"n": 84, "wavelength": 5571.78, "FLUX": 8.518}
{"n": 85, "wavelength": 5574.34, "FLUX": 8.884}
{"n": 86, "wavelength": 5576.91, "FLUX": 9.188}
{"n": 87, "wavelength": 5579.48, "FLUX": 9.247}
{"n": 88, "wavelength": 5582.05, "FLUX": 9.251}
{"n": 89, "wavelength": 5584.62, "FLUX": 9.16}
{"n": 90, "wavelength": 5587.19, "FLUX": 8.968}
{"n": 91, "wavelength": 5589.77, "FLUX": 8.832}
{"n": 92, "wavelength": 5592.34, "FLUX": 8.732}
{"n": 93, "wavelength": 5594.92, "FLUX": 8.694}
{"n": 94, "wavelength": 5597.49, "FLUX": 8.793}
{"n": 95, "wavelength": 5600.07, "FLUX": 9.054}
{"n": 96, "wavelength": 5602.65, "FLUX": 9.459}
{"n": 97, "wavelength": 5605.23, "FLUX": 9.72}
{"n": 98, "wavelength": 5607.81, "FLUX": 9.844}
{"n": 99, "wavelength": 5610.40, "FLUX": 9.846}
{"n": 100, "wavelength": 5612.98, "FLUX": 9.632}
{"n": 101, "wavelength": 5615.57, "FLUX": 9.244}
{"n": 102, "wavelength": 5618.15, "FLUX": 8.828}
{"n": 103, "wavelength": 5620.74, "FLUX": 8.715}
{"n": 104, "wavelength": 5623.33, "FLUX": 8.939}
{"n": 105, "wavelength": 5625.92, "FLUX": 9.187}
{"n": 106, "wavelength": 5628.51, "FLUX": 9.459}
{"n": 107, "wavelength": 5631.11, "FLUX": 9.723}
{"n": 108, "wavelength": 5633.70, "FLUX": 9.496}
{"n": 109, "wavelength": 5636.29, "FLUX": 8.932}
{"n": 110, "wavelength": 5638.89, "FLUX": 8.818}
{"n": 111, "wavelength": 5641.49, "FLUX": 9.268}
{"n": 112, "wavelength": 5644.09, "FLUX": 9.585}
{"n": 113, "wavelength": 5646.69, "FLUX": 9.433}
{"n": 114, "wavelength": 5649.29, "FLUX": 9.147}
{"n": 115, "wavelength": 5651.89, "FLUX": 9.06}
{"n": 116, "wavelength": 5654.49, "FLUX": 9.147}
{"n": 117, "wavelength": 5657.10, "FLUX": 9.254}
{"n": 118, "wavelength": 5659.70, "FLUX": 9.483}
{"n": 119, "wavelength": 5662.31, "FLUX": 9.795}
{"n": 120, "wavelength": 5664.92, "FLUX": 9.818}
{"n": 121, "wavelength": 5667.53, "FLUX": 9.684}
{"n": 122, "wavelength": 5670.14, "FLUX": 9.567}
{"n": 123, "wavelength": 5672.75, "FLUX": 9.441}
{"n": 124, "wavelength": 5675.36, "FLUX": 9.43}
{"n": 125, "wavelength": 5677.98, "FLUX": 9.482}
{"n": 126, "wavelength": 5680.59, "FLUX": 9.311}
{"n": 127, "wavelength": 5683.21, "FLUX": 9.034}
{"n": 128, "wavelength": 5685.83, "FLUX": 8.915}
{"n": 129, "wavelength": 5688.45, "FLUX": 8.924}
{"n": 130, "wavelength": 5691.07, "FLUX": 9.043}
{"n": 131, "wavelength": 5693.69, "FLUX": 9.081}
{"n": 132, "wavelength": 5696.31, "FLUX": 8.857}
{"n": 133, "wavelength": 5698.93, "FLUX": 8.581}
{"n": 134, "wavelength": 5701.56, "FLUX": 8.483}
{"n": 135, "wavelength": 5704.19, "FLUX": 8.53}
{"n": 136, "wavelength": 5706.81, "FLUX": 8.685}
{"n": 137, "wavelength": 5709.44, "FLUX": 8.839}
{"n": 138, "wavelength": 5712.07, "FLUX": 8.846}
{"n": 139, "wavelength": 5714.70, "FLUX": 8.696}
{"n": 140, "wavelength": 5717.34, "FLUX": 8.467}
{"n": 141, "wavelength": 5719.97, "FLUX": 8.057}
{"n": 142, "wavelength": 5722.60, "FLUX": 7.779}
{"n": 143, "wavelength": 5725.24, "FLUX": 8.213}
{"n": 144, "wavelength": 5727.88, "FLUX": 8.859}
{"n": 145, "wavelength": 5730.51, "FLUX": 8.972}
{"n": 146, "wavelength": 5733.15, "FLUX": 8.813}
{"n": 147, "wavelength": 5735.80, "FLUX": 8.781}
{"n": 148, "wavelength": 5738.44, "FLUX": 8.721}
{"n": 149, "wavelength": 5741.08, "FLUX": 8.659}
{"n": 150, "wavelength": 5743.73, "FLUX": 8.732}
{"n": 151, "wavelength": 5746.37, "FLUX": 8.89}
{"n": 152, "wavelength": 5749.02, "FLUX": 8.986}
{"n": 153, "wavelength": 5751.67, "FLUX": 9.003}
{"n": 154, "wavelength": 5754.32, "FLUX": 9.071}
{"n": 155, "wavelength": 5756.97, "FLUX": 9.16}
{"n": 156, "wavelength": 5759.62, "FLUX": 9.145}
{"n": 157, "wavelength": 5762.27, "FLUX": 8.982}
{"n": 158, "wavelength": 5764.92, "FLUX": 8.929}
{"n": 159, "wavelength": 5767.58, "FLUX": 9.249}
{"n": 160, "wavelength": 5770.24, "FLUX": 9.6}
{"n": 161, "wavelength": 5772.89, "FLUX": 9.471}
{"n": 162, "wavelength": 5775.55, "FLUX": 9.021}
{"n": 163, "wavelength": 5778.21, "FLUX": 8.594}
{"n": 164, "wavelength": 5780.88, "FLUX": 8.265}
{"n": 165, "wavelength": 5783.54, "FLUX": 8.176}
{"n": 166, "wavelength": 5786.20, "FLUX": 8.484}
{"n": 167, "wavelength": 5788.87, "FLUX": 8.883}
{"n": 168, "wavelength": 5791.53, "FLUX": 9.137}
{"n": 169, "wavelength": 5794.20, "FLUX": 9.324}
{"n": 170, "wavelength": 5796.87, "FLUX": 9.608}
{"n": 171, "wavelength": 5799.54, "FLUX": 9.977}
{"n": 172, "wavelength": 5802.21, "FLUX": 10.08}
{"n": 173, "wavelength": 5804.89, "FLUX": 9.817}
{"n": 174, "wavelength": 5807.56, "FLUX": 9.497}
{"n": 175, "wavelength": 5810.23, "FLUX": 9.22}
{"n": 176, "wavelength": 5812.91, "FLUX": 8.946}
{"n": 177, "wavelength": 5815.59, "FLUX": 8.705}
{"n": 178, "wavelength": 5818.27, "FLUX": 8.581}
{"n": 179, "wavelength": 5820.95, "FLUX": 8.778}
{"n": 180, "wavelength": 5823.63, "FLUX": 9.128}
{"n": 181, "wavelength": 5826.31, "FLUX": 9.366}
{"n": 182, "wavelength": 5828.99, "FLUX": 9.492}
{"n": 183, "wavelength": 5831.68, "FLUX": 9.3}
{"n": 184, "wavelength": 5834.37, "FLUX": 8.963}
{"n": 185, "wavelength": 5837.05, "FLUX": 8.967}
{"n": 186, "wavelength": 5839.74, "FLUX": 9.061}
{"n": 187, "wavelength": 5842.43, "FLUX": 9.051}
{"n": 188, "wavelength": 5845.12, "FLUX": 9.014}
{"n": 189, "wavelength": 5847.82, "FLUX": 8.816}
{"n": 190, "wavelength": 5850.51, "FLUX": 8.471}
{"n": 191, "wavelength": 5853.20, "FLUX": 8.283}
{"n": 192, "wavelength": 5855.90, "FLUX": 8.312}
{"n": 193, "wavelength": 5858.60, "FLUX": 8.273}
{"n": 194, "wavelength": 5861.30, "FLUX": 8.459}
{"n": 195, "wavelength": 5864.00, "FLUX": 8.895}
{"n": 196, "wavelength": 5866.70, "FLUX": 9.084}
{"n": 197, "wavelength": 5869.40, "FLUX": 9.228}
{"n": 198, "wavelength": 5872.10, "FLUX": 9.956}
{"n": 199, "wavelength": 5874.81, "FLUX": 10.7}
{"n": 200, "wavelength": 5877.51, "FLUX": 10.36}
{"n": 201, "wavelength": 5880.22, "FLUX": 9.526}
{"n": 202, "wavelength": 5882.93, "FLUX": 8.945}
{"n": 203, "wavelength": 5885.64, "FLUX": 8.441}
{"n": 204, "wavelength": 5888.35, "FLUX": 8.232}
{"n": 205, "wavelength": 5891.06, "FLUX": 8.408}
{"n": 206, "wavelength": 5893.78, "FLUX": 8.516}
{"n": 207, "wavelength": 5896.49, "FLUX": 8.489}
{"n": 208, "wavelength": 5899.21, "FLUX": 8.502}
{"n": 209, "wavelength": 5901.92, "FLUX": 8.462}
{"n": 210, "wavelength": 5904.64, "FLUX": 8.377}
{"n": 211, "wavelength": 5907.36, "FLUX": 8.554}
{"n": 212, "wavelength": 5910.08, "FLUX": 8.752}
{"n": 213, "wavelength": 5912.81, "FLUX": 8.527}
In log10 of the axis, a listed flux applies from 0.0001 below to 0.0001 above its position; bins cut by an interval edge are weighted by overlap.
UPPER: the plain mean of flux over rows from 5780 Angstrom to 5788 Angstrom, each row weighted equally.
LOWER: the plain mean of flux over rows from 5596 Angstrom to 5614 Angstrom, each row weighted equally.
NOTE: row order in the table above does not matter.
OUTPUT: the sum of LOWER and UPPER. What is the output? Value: 17.8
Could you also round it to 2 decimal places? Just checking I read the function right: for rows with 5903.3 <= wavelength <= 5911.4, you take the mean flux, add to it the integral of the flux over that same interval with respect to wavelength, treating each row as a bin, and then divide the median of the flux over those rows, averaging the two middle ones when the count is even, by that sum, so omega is 0.11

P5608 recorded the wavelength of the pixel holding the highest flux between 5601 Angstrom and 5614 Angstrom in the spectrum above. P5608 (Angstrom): 5610.40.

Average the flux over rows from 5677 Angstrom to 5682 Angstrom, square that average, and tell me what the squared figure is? 88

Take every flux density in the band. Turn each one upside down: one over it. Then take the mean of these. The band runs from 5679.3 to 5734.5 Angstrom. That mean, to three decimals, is 0.115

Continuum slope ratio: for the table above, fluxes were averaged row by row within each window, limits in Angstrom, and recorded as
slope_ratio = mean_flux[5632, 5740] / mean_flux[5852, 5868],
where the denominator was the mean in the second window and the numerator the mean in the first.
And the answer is 1.05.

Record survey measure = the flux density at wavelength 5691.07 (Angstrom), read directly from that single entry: 9.043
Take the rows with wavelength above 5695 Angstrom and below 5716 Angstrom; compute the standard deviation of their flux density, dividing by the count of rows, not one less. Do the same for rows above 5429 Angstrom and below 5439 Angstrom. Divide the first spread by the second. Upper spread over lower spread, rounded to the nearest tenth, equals 2.4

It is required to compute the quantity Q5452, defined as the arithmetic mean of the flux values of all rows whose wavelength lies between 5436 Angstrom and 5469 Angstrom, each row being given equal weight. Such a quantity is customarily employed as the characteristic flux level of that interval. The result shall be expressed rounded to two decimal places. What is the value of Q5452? 9.29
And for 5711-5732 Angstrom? 8.49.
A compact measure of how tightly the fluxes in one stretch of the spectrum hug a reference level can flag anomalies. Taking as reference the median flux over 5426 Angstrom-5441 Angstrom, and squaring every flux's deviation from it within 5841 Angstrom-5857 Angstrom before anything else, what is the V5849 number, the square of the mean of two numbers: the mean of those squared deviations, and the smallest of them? 0.38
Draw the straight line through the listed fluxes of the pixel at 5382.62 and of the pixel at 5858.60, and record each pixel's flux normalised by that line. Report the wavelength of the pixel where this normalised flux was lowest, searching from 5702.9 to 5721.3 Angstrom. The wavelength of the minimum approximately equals 5719.97 Angstrom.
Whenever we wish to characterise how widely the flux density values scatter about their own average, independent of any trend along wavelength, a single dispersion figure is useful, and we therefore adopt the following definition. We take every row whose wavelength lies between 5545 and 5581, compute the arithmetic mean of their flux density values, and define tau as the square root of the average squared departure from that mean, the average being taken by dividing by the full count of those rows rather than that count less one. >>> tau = 0.45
